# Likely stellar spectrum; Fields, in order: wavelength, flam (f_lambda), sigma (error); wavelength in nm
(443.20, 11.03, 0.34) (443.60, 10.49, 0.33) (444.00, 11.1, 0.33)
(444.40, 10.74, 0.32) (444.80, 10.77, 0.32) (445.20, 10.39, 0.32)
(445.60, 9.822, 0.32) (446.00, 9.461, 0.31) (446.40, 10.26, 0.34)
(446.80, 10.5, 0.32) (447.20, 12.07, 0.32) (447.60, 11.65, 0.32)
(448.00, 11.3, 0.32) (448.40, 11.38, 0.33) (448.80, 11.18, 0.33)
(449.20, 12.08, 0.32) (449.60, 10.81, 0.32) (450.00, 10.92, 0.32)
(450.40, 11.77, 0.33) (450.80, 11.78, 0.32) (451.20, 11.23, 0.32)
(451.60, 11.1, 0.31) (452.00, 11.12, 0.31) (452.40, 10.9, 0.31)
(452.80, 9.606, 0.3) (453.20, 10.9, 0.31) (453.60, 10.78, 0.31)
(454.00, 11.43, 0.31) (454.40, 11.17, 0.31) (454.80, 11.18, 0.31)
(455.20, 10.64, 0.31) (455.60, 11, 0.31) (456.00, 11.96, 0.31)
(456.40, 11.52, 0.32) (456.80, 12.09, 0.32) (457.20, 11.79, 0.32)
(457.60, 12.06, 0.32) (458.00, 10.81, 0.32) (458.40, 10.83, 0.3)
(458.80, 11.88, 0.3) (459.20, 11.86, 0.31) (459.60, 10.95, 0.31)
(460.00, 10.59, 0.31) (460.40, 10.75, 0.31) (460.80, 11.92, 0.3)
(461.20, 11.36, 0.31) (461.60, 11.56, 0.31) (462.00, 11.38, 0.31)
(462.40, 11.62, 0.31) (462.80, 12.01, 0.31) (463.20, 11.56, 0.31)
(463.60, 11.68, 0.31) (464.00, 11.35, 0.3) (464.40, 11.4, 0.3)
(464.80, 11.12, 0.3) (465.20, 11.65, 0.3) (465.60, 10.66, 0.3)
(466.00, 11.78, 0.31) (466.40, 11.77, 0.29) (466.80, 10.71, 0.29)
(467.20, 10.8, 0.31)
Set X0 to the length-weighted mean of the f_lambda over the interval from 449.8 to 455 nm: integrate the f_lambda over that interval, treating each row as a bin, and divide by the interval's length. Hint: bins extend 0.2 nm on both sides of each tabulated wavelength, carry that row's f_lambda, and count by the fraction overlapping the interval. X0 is 11.1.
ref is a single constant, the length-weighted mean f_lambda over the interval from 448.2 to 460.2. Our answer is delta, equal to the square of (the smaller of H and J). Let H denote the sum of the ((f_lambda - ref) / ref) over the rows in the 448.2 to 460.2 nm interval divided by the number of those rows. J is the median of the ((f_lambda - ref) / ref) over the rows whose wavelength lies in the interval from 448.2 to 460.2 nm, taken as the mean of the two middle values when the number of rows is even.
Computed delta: 0.0000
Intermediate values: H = 0.000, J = -0.01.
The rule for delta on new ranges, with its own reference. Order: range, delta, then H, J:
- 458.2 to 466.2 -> 0.0002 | 0.013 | 0.02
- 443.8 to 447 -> 0.0059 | -0.077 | -0.07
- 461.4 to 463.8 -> 0.0009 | 0.035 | 0.03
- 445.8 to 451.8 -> 0.0000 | -0.007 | 0.00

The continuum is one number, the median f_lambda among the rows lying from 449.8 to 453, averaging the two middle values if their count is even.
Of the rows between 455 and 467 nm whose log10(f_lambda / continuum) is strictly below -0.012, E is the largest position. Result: 466.80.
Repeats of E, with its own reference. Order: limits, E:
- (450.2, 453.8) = 453.60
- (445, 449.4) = 446.80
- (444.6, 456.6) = 455.20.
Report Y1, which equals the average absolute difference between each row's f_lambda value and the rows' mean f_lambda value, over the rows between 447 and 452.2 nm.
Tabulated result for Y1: 0.350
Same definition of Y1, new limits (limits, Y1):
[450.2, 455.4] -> 0.370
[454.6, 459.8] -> 0.486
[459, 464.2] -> 0.338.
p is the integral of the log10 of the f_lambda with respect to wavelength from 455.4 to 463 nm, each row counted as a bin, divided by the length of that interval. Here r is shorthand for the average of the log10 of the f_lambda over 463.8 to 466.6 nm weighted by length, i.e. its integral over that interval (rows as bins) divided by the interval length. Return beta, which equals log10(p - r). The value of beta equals -2.54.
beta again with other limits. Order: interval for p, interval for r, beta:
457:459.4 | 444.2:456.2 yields -1.67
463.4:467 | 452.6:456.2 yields -1.81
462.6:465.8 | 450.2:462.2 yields -2.18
